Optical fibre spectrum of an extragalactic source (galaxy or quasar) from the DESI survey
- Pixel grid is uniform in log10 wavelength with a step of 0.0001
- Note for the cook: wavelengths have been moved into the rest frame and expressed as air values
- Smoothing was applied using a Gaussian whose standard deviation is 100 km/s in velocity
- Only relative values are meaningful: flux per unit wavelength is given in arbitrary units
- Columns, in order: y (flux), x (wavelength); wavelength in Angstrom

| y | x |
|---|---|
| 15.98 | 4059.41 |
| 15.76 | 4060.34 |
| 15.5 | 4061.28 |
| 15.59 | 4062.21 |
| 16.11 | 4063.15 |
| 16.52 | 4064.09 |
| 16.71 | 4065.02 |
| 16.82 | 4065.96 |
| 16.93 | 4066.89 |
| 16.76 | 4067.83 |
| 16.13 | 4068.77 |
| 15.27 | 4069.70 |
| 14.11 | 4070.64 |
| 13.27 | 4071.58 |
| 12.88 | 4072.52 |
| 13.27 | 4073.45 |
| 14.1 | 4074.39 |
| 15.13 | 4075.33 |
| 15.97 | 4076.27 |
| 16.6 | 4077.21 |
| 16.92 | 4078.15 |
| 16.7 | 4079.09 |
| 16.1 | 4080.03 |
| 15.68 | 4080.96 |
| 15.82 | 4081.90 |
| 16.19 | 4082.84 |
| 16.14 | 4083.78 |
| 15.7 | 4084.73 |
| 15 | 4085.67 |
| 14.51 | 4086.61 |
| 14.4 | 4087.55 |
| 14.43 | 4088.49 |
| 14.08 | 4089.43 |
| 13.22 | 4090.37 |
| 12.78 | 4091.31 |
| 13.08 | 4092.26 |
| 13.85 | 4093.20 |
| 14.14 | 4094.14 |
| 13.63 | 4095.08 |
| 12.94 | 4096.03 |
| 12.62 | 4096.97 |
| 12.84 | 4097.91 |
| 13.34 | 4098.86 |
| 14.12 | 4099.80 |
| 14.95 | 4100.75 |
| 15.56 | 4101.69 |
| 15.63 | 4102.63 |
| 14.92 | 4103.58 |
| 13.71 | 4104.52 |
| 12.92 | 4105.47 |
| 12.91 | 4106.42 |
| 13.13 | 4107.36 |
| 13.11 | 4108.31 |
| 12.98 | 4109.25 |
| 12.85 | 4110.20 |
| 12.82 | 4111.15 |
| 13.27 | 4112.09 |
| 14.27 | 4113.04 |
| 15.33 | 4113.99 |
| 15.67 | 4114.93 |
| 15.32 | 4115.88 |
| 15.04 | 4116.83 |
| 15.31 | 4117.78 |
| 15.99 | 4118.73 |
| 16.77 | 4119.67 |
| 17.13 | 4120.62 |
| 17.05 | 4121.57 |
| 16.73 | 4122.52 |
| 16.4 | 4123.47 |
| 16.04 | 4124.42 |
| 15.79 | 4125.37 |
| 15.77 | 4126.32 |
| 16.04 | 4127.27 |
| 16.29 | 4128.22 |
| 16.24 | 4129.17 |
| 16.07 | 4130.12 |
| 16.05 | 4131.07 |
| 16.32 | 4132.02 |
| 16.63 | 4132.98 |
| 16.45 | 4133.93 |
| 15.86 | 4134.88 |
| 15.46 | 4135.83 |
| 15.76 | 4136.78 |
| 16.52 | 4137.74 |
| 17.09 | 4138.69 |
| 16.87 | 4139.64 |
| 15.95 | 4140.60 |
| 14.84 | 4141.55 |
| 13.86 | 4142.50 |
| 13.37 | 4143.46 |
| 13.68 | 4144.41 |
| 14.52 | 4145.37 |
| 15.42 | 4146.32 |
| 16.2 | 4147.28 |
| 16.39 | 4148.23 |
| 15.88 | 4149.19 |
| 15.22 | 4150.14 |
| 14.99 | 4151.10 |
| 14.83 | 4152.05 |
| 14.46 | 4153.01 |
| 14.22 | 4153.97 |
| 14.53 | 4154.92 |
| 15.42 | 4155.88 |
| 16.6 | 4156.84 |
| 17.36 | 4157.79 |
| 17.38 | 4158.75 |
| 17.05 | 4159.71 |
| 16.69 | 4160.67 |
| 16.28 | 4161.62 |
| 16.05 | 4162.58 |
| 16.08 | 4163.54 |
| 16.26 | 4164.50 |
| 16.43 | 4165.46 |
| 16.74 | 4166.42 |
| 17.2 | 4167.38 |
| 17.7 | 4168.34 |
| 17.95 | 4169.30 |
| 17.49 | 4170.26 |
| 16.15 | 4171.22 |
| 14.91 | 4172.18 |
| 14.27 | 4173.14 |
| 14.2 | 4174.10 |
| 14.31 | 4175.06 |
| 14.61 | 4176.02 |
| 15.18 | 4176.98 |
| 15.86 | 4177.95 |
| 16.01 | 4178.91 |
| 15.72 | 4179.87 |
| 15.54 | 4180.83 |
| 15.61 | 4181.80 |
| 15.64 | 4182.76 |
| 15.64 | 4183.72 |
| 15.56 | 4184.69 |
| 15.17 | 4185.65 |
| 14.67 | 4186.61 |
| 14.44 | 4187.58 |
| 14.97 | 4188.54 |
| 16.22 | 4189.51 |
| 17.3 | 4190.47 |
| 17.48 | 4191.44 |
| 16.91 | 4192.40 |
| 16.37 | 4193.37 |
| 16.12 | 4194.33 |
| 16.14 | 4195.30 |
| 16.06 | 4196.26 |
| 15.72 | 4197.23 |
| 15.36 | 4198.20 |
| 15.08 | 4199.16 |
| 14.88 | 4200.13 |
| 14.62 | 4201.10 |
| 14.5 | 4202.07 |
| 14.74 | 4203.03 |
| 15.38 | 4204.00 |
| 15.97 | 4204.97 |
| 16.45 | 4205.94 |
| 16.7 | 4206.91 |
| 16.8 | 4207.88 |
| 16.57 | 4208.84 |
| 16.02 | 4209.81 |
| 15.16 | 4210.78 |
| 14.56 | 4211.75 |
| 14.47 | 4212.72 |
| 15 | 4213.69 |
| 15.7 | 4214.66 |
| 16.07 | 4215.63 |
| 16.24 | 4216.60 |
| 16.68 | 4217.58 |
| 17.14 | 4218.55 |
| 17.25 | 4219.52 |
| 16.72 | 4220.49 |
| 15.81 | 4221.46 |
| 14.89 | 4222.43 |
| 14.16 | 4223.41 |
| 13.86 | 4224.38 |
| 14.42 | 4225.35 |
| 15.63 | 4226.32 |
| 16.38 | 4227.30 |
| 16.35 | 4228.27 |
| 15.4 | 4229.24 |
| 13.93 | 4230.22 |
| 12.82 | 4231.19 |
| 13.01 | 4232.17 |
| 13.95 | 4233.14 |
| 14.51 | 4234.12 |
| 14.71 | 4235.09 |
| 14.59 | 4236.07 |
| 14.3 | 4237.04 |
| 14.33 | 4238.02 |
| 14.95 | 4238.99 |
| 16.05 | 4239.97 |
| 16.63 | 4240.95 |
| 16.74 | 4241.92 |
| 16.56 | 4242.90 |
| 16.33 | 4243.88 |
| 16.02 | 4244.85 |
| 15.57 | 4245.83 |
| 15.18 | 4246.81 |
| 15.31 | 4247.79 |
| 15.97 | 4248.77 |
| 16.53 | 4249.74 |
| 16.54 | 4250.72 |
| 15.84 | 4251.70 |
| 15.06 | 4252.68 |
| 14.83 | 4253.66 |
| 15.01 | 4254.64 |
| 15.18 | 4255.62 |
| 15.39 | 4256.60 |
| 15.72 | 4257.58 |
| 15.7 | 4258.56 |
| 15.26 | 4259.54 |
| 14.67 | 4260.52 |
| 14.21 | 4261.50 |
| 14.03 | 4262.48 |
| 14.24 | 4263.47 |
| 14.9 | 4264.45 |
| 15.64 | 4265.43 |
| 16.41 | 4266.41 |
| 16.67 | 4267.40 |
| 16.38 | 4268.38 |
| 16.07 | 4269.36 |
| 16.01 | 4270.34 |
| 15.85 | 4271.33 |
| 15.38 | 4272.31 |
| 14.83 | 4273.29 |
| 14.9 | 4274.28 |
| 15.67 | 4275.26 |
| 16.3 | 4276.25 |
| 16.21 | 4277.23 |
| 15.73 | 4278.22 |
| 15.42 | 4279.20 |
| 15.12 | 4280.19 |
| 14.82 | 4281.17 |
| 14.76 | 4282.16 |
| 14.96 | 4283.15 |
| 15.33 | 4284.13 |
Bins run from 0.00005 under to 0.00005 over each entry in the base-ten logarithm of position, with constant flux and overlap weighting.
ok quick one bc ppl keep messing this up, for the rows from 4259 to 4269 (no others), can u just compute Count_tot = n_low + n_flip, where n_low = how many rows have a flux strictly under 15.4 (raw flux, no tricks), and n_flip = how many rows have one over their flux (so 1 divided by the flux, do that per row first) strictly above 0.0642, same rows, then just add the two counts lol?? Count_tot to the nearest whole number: 12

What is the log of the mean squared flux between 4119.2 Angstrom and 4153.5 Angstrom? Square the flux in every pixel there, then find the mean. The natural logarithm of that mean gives 5.52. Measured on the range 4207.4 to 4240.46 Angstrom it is 5.45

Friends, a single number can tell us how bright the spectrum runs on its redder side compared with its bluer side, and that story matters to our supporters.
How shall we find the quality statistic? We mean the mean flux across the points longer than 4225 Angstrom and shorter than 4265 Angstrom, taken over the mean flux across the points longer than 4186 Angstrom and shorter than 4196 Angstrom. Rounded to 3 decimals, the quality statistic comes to 0.946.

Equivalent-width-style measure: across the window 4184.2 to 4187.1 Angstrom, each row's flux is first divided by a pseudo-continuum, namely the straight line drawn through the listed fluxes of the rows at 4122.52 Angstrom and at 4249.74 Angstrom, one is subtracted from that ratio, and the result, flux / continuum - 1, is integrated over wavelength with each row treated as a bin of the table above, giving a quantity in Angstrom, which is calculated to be -0.26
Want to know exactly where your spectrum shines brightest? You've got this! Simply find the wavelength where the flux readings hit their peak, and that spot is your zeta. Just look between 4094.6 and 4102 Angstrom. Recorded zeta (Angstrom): 4101.69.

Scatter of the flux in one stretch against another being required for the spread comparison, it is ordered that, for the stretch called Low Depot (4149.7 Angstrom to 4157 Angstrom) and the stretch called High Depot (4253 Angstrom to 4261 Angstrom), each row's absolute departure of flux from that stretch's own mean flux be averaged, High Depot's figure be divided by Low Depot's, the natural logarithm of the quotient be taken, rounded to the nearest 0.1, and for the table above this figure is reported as -0.6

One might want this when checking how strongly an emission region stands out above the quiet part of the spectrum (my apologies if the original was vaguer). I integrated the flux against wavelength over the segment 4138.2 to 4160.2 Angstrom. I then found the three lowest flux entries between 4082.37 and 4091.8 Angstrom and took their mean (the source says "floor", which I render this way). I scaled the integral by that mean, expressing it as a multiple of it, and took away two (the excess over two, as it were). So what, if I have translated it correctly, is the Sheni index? 23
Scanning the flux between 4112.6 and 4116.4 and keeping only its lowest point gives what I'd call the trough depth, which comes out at 14.27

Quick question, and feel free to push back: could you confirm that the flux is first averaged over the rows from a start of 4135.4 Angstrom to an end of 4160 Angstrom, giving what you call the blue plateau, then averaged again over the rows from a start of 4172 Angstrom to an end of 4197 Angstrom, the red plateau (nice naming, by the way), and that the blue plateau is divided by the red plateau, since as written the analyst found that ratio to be 1.00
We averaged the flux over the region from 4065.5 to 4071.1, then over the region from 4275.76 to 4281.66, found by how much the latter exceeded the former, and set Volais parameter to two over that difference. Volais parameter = -5.0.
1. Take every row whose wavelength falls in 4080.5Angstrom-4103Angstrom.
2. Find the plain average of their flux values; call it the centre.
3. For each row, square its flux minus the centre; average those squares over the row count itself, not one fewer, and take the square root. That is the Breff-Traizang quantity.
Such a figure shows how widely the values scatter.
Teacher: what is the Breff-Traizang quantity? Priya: 1.1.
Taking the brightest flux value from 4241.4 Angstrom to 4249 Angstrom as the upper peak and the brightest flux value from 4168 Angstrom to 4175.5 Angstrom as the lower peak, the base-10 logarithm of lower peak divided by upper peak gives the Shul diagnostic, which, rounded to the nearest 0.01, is 0.03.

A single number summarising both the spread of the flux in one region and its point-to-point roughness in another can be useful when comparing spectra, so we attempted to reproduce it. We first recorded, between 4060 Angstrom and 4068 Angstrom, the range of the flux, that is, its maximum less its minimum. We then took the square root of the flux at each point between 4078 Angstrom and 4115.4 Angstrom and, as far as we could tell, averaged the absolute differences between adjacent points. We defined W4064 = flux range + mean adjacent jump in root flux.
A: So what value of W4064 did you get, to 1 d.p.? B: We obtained 1.5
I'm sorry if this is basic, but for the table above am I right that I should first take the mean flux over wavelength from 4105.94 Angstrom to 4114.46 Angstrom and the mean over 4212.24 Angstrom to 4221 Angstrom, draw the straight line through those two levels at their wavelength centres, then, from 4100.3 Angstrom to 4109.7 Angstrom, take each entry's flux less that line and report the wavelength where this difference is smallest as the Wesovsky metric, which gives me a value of 4109.25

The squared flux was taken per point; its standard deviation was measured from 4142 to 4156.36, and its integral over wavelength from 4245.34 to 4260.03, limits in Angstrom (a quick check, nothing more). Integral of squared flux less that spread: 3524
